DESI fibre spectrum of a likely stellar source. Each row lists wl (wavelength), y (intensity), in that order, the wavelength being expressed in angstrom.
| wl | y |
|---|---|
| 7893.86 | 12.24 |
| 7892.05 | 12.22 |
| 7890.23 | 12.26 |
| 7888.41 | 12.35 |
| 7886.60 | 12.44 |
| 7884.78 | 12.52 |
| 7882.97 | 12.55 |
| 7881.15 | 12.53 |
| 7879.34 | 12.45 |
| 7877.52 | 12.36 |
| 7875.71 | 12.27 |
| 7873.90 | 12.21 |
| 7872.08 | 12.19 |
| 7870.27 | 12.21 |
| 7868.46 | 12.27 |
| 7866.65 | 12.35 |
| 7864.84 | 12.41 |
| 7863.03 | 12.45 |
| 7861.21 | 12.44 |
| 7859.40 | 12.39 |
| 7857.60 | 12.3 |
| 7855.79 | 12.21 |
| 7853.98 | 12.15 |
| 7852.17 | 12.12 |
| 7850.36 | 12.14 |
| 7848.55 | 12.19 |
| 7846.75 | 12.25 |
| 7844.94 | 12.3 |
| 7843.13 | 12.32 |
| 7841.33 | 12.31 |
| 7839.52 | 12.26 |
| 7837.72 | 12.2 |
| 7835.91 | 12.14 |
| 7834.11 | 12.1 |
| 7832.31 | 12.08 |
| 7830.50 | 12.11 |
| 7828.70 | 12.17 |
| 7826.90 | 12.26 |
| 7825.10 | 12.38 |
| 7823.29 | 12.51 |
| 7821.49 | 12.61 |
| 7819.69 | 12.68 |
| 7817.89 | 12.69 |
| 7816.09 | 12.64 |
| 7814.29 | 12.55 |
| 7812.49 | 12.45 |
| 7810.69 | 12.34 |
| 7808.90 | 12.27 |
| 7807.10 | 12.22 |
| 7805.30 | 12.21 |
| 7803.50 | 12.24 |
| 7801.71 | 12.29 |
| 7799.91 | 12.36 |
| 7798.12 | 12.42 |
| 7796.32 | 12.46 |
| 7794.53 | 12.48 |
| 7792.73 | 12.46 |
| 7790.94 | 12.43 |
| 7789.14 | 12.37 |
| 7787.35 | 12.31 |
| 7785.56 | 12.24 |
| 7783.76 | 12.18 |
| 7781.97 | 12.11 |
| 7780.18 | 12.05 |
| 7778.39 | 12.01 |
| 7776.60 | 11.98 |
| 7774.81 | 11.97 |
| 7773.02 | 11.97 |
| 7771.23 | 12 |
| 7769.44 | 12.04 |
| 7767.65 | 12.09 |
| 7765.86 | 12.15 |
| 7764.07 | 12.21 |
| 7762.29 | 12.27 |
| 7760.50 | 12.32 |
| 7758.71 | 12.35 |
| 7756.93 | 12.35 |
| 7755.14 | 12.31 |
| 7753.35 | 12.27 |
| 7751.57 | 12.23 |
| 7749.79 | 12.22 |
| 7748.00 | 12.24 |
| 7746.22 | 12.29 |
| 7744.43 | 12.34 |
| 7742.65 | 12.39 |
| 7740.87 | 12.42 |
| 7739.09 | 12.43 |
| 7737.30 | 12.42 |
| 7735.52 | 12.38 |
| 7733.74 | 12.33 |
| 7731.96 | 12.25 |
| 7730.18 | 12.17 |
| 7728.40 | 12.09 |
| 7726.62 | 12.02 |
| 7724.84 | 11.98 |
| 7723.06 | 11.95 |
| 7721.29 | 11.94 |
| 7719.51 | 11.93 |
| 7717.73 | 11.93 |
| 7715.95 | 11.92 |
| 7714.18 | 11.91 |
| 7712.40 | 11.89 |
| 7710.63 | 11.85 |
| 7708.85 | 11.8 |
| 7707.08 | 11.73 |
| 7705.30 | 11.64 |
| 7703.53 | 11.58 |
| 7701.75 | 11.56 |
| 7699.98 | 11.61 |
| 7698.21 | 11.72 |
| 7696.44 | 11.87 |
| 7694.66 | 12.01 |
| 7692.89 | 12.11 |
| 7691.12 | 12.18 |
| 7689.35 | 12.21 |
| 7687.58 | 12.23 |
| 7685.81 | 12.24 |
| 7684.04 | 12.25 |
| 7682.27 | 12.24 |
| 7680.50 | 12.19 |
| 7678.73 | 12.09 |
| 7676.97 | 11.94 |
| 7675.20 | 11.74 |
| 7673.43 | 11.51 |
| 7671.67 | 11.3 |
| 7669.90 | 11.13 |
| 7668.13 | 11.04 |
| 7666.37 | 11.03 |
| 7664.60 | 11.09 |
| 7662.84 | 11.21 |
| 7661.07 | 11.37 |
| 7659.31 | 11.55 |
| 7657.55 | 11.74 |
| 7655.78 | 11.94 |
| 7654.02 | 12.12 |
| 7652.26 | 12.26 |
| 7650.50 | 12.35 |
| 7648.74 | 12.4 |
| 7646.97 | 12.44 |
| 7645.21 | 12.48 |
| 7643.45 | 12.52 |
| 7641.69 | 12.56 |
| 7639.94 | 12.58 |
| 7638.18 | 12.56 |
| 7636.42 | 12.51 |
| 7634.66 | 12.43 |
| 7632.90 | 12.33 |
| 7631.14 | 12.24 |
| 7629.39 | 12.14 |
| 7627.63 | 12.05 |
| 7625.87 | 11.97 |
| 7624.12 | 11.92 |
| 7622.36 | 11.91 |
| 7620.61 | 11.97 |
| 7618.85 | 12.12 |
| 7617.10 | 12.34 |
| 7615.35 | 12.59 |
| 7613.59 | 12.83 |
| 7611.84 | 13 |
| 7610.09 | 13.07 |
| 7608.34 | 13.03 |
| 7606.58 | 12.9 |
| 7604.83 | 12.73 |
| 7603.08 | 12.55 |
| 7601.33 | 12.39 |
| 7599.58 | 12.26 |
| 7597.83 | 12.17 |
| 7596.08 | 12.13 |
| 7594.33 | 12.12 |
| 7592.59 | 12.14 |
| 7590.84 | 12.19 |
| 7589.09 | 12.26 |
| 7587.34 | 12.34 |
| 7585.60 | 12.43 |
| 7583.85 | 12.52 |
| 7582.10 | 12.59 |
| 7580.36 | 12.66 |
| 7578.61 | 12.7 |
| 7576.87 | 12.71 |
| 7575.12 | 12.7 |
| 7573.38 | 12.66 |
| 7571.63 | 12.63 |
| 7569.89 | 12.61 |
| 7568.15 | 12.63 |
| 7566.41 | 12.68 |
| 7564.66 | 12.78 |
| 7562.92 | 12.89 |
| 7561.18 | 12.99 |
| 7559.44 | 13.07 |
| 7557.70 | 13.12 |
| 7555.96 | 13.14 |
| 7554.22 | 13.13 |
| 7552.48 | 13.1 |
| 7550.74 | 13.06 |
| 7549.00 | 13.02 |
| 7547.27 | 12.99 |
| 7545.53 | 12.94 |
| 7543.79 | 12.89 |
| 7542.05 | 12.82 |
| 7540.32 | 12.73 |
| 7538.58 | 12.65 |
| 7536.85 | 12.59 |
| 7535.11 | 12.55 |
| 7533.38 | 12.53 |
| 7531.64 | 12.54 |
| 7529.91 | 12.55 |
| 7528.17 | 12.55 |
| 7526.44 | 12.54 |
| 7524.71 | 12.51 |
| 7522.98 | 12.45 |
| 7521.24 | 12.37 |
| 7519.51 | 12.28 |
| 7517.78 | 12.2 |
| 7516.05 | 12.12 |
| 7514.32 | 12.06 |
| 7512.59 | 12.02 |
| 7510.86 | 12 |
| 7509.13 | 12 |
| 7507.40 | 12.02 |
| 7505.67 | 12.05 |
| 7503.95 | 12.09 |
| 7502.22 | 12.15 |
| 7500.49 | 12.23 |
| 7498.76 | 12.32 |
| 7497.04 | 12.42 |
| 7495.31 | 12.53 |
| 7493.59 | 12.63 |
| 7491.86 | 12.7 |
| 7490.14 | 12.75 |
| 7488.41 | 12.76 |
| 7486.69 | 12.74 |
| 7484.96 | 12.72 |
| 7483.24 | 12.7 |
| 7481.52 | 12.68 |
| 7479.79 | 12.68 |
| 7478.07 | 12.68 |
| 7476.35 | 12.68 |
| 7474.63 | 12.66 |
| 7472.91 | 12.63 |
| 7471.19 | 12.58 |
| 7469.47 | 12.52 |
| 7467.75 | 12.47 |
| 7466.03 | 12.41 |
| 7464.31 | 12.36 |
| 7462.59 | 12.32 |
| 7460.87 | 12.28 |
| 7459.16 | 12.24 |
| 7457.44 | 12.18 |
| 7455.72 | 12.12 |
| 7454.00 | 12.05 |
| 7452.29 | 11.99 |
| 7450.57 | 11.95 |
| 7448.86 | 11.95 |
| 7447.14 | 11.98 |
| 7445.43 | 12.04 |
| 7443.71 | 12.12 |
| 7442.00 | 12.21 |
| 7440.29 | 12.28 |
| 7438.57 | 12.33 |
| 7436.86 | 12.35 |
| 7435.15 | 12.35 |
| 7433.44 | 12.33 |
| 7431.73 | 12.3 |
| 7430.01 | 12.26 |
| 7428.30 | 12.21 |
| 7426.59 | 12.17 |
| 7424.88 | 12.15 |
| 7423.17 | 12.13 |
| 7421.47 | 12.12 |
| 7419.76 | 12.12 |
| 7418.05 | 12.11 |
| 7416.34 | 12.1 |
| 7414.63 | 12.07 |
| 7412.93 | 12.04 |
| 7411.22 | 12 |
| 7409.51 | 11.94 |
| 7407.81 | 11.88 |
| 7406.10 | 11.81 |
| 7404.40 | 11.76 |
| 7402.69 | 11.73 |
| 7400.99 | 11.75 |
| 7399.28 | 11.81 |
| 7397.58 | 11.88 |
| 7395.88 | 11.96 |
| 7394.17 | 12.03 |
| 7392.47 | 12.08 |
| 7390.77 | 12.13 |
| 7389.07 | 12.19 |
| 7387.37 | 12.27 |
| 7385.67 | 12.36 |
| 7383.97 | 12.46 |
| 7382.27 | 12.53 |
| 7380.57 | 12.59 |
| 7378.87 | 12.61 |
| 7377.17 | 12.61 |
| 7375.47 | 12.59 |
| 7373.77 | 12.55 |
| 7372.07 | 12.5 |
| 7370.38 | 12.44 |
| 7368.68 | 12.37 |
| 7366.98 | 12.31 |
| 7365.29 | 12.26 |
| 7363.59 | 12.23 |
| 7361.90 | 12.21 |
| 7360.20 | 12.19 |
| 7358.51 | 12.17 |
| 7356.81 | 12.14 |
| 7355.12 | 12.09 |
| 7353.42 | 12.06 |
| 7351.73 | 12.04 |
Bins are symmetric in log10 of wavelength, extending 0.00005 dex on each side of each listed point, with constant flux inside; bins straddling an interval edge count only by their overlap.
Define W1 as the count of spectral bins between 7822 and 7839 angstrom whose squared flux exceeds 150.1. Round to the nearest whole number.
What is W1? 3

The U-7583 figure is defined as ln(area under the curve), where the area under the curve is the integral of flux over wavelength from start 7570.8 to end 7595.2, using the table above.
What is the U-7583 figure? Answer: 5.72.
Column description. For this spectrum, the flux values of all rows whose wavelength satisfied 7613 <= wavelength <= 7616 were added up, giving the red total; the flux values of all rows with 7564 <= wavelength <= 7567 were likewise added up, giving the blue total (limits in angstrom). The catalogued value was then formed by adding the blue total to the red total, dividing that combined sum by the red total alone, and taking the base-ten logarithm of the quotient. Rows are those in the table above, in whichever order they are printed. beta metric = 0.301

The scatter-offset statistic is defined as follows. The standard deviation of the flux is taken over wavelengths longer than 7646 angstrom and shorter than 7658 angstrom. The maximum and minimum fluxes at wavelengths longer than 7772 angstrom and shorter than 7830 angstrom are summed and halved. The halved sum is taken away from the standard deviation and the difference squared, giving 146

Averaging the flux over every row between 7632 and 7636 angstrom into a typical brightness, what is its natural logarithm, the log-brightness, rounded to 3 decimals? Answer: 2.516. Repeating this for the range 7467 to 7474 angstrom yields 2.530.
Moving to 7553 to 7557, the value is 2.575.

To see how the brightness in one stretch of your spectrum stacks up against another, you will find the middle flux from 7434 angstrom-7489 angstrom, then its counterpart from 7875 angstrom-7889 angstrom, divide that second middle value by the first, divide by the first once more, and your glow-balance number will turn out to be 0.082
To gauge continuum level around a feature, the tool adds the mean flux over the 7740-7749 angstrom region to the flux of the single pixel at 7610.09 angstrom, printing 25.4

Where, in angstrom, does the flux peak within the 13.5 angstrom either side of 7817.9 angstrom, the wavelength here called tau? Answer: 7817.89 angstrom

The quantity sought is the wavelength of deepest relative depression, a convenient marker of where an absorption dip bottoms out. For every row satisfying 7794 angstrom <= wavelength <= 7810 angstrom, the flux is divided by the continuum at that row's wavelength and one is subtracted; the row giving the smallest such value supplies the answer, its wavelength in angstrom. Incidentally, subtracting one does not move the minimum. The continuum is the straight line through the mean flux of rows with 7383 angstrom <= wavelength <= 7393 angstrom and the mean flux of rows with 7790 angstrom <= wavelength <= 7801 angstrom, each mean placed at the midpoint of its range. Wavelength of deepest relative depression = 7805.30 angstrom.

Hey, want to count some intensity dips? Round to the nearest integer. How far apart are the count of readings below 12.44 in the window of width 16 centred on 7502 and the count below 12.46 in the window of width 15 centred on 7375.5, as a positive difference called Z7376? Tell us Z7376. 6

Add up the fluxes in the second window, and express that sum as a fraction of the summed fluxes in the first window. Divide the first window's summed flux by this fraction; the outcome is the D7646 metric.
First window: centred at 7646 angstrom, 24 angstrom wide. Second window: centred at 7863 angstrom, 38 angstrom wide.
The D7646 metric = 116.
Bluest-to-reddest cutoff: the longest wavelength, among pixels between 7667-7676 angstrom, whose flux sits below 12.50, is 7675.20 angstrom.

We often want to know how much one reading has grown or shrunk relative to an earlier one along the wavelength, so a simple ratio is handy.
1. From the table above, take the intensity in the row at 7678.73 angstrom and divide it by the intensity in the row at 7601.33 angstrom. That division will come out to 0.98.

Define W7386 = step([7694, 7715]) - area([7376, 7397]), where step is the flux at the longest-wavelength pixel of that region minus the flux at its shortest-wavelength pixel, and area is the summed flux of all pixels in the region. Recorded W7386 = -148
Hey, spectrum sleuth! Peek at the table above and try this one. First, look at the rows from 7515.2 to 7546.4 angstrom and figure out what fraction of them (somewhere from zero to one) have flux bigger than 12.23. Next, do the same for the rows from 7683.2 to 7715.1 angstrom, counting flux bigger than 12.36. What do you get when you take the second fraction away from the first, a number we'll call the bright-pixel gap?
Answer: 0.89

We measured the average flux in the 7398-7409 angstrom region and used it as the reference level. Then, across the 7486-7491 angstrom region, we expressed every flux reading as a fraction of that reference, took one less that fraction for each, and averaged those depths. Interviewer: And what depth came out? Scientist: -0.08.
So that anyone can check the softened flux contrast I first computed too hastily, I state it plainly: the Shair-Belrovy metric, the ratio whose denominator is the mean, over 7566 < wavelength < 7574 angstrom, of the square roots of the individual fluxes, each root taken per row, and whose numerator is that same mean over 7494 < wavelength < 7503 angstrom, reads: 0.99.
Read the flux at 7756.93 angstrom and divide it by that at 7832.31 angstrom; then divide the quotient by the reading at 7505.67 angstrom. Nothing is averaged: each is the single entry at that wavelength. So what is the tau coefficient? 0.0848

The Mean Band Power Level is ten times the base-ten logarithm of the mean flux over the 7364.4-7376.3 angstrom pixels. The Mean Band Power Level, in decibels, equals 10.9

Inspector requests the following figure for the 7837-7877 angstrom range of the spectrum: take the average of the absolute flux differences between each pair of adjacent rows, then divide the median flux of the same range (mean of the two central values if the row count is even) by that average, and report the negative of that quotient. -260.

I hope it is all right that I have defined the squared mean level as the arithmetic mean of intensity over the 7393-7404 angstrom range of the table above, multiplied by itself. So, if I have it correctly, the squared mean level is 141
